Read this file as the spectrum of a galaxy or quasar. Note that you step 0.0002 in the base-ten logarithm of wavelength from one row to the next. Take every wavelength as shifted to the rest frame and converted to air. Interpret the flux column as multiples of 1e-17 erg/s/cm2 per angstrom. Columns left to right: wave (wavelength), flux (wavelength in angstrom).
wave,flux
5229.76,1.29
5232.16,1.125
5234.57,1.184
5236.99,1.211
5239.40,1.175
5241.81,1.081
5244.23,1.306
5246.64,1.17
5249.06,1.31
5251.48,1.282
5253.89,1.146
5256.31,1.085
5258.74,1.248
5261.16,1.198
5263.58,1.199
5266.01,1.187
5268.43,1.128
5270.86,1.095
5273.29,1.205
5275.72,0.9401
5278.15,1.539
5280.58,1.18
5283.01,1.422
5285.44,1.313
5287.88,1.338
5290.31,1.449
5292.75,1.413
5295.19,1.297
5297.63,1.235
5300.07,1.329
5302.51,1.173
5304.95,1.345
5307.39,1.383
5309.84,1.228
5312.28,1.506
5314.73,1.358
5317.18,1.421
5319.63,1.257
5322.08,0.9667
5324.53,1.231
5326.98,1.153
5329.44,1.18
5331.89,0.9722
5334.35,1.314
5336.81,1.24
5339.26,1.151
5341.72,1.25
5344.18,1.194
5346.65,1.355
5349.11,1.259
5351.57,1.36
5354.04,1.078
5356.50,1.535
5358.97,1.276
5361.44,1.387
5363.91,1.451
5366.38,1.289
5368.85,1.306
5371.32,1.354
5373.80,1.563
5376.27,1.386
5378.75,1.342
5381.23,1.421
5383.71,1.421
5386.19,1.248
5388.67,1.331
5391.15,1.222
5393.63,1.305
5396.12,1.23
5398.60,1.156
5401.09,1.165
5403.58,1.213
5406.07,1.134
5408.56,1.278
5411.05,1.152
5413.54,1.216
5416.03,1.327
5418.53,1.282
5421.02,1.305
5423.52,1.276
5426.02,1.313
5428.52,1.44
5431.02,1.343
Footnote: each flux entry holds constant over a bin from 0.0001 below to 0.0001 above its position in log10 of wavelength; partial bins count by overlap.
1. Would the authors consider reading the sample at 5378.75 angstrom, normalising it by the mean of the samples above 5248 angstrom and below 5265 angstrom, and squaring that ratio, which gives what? 1.23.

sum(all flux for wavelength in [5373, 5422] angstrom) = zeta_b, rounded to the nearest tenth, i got 25.7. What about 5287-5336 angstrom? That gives 25.5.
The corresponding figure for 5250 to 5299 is 24.9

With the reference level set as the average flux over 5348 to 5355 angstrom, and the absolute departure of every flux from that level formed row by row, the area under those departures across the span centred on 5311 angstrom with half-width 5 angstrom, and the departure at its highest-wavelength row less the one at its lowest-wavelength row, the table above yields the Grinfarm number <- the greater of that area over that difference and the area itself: 1.4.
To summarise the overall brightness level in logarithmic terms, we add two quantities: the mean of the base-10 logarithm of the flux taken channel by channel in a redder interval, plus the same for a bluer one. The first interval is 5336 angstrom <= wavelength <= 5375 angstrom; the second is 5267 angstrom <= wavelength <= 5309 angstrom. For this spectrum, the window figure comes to 0.22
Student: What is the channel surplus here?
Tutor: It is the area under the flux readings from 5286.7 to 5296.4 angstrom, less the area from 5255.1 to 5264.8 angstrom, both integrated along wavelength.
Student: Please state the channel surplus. 1.9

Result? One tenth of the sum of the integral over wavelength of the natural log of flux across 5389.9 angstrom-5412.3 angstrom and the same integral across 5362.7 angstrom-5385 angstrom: 1.15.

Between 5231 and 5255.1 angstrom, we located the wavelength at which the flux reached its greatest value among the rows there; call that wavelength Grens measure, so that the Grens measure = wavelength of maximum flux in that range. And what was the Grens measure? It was 5249.06 angstrom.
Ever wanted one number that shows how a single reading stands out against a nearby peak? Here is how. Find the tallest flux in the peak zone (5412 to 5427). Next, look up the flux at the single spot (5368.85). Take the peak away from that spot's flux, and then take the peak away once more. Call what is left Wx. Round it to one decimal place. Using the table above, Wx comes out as -1.3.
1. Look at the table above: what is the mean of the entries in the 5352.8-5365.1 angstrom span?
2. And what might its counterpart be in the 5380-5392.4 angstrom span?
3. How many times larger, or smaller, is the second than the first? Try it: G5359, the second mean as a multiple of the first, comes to 0.988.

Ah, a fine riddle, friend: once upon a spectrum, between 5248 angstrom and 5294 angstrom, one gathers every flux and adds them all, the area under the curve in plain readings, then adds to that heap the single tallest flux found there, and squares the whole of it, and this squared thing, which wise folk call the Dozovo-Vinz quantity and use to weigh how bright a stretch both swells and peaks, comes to 636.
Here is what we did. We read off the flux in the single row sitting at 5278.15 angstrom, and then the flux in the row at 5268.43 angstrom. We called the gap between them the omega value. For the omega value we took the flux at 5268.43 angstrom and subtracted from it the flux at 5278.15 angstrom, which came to -0.41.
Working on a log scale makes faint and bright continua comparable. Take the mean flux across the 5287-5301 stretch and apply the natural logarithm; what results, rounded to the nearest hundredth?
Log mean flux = 0.30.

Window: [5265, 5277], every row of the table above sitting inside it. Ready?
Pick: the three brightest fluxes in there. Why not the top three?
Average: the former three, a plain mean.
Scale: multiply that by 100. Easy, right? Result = 117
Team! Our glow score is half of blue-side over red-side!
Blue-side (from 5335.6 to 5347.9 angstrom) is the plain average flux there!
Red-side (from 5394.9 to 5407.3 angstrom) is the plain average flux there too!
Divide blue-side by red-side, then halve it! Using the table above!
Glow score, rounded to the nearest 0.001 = 0.525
